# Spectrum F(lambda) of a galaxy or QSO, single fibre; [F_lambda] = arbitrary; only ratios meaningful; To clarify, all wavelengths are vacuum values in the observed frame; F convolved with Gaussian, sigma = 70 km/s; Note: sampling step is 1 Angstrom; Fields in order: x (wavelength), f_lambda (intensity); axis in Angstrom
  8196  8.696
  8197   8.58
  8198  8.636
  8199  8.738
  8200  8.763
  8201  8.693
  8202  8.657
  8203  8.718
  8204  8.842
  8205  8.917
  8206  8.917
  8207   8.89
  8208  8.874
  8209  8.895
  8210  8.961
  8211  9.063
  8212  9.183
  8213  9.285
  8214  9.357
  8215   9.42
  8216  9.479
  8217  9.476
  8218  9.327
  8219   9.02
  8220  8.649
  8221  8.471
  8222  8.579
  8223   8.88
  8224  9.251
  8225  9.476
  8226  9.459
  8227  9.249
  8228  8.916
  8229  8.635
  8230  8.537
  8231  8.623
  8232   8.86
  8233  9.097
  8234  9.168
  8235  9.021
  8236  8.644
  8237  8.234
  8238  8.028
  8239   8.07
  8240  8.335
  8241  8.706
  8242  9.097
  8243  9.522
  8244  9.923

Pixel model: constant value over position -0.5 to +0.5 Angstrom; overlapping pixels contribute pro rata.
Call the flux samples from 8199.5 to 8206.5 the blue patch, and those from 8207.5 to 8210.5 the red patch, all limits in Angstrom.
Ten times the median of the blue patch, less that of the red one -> 78.7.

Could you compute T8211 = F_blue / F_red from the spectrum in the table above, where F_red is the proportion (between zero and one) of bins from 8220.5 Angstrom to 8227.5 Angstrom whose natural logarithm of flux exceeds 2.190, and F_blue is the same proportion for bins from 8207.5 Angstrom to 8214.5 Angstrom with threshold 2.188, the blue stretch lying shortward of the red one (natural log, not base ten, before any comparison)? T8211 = 1.25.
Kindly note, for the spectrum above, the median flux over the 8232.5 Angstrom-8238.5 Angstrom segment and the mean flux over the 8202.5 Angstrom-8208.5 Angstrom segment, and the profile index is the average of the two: 8.85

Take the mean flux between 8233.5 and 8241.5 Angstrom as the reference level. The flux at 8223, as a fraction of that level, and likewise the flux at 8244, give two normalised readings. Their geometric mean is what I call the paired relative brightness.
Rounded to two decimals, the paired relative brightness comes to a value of 1.10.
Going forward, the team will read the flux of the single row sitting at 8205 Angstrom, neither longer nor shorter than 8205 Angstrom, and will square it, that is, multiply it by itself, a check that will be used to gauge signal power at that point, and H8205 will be 80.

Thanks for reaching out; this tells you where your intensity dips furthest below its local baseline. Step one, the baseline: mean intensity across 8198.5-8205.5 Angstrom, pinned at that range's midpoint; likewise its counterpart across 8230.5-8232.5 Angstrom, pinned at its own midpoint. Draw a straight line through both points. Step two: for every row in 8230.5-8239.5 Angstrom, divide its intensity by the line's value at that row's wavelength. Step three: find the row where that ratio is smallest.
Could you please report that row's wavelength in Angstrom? 8238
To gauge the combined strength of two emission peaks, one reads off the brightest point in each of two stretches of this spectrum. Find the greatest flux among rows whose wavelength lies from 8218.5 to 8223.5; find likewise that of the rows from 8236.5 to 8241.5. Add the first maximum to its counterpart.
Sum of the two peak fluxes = 17.7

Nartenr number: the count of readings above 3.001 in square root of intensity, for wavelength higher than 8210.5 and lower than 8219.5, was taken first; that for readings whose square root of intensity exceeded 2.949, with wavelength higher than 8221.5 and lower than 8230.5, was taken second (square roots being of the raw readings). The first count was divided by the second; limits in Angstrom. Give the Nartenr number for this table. 1.5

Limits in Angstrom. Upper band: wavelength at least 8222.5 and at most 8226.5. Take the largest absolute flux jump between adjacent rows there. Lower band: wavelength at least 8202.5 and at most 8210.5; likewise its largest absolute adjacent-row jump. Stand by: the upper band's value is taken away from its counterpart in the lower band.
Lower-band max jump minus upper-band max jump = -0.25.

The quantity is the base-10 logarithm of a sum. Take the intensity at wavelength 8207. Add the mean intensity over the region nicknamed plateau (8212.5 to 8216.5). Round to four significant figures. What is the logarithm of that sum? 1.262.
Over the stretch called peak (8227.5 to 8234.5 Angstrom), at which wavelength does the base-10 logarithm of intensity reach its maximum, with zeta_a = 8234 Angstrom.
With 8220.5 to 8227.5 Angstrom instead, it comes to 8225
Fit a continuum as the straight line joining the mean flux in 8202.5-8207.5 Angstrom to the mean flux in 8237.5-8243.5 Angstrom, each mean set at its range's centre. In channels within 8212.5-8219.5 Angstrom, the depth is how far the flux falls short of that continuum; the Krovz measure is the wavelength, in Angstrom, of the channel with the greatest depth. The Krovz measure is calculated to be 8219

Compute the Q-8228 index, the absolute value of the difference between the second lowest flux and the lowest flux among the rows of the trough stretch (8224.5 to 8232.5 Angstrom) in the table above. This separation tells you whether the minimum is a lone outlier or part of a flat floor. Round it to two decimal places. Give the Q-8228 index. 0.09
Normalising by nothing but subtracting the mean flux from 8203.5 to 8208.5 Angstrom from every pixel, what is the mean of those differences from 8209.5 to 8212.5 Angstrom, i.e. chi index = 0.2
